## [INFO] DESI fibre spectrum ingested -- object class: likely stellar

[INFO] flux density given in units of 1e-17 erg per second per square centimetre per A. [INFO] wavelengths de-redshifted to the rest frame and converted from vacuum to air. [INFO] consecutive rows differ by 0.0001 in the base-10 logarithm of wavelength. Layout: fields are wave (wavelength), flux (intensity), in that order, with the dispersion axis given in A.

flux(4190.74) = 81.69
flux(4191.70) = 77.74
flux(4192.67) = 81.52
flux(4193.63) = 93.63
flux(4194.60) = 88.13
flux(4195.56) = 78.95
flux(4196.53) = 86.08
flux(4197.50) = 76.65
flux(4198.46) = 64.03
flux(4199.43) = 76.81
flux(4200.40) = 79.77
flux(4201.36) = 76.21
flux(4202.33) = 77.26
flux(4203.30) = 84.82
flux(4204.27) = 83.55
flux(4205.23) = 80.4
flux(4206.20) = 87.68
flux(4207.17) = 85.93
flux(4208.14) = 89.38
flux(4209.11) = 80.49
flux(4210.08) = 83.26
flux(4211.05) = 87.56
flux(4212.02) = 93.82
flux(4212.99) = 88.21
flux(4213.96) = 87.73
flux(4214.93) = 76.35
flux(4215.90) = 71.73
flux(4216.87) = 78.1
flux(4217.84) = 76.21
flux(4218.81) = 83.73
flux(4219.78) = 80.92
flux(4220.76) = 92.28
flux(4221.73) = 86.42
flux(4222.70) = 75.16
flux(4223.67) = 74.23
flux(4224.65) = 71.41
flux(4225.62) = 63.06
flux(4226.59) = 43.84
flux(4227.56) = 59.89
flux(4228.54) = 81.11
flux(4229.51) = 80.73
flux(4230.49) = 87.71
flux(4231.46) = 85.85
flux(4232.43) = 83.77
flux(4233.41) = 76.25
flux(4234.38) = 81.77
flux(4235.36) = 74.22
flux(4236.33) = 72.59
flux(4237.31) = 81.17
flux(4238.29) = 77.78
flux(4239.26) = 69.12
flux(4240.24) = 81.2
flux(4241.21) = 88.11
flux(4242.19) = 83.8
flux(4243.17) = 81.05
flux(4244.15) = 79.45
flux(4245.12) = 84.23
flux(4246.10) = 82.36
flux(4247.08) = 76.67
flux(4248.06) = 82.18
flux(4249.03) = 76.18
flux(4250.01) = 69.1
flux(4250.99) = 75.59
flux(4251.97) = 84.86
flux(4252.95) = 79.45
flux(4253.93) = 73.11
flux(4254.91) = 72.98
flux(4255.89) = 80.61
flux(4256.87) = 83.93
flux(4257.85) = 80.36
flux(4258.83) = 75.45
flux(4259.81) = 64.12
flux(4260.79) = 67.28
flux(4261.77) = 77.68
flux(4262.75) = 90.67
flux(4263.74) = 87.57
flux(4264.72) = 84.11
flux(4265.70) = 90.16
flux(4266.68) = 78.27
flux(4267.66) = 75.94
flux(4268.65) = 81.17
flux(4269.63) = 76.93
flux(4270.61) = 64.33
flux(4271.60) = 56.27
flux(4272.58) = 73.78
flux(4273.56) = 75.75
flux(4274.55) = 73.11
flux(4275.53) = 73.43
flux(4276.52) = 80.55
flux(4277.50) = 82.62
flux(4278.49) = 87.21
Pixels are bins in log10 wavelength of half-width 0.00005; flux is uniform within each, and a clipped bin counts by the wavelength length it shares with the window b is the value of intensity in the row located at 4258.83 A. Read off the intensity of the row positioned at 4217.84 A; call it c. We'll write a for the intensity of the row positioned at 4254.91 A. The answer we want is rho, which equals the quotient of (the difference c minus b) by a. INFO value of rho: 0.01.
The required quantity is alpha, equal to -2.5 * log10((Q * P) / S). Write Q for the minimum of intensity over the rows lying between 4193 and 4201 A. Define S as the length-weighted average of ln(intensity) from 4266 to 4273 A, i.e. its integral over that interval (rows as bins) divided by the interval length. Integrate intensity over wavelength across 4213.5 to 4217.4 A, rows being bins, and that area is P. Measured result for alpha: -9.2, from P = 306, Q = 64.03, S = 4.28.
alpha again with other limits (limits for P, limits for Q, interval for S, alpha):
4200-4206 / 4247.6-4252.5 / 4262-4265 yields -9.7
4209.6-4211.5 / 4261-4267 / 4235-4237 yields -8.7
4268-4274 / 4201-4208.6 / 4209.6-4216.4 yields -9.7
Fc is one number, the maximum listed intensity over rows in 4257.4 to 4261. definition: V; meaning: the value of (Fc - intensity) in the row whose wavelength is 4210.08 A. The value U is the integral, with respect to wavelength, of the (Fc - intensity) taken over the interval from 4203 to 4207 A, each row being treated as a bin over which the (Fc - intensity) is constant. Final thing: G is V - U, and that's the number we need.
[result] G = 13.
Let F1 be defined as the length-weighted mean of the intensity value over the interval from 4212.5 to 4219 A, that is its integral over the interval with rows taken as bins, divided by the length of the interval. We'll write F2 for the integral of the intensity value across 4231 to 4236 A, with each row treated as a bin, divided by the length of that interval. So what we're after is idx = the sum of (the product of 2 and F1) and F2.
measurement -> 241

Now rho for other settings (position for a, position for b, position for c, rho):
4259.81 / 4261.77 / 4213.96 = 0.16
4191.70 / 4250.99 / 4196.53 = 0.13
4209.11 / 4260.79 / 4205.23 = 0.16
